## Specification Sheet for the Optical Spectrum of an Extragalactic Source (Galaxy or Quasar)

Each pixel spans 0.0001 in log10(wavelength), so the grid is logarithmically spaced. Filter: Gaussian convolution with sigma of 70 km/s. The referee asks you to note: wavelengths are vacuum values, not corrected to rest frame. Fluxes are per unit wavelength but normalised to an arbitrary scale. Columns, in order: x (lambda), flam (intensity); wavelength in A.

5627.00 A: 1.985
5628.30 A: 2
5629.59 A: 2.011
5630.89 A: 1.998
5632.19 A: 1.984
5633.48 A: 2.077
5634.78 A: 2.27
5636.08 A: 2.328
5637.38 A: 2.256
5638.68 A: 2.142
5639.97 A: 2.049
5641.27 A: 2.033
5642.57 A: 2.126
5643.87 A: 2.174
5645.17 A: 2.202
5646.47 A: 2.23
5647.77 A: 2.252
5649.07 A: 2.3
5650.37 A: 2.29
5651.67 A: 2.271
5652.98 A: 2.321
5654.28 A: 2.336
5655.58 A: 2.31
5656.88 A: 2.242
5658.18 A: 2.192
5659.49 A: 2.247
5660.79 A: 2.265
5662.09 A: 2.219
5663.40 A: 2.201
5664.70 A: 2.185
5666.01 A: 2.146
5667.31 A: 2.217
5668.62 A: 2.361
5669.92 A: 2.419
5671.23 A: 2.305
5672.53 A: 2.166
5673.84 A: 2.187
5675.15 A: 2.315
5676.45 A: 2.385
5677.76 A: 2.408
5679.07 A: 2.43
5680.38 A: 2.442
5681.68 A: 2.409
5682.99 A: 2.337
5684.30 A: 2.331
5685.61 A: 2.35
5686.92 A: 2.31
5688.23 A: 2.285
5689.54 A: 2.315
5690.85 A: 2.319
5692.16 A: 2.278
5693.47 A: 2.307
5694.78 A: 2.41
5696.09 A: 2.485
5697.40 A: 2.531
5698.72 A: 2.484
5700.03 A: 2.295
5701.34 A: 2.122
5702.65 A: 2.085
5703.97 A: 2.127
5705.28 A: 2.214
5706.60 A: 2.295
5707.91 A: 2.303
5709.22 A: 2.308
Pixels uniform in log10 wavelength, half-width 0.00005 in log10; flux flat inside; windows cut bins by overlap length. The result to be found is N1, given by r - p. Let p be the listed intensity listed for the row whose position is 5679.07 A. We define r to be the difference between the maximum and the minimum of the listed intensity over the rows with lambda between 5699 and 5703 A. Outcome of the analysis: -2.22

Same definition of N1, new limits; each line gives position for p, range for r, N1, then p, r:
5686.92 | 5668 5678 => -2.06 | 2.31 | 0.25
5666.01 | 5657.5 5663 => -2.07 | 2.146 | 0.07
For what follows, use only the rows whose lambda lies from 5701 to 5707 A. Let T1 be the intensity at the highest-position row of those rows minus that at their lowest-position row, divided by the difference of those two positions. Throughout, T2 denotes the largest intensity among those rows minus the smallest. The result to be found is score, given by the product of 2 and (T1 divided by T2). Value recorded 0.3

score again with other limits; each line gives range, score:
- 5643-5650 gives 0.4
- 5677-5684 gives -0.3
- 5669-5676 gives -0.2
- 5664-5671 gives 0.3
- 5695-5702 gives -0.3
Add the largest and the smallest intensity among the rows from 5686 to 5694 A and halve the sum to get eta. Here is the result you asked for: 2.30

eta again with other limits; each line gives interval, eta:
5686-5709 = 2.31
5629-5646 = 2.16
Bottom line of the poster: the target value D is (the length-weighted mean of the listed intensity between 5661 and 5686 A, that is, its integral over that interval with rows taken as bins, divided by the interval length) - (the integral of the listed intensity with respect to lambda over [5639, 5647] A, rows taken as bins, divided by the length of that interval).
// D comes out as 0.17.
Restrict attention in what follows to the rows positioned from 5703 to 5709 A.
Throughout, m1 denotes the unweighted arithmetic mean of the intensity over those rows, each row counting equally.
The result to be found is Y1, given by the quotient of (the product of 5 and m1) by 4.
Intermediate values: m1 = 2.23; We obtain 2.79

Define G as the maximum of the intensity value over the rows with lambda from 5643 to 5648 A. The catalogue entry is 2.252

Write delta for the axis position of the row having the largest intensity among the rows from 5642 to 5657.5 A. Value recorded 5654.28 A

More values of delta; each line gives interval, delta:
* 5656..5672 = 5669.92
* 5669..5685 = 5680.38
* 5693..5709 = 5697.40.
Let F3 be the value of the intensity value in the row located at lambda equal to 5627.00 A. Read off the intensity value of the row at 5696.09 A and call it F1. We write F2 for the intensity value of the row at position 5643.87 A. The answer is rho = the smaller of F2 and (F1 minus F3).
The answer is 0.50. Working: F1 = 2.485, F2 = 2.174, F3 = 1.985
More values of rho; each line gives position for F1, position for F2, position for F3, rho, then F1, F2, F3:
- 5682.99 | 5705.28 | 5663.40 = 0.14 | 2.337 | 2.214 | 2.201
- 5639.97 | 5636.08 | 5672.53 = -0.12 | 2.049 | 2.328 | 2.166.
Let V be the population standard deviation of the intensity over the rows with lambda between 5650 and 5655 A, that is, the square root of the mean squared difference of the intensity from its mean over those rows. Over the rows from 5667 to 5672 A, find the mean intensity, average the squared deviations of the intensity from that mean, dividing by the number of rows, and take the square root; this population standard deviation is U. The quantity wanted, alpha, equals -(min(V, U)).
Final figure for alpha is -0.0255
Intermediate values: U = 0.074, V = 0.025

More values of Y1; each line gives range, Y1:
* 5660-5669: 2.78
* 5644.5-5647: 2.77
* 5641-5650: 2.74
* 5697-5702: 2.95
